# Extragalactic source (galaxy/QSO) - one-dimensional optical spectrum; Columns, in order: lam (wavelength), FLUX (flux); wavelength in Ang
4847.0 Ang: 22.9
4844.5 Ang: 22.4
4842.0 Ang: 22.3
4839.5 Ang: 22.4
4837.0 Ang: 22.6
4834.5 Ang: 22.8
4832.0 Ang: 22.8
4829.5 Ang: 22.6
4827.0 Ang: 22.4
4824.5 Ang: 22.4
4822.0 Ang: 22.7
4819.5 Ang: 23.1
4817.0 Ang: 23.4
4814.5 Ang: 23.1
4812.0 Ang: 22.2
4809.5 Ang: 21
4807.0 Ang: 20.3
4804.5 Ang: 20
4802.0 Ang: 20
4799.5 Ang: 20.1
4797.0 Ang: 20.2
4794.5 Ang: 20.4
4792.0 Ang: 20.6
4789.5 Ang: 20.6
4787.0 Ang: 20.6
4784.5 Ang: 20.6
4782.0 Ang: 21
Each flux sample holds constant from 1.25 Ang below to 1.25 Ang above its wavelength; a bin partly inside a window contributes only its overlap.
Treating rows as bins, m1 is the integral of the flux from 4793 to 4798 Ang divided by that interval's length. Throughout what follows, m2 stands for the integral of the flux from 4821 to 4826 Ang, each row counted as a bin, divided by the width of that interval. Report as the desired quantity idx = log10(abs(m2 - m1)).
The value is 0.3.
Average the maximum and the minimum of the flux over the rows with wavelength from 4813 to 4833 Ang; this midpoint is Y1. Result 22.9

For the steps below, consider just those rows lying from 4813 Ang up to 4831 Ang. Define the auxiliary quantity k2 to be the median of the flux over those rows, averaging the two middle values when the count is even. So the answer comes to 22.7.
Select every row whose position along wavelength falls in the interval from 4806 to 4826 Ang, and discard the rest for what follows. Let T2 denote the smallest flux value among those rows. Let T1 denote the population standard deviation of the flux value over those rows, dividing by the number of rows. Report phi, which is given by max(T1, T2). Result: 20.3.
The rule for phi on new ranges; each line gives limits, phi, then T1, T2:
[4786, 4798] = 20.2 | 0.16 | 20.2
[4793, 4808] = 20.0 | 0.15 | 20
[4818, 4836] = 22.4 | 0.23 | 22.4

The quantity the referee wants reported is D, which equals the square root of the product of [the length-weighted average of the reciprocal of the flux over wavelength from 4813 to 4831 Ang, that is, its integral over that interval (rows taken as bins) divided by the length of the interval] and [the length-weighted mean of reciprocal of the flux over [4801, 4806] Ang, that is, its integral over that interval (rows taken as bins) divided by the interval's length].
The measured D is 0.0468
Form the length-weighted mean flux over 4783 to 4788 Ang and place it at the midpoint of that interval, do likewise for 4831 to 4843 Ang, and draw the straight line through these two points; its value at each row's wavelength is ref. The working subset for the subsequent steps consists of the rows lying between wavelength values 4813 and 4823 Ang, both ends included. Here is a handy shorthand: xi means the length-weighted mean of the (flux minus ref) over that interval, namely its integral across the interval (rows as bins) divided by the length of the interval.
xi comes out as 1.2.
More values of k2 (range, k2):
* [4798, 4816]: 20.3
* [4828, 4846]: 22.6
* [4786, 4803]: 20.4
